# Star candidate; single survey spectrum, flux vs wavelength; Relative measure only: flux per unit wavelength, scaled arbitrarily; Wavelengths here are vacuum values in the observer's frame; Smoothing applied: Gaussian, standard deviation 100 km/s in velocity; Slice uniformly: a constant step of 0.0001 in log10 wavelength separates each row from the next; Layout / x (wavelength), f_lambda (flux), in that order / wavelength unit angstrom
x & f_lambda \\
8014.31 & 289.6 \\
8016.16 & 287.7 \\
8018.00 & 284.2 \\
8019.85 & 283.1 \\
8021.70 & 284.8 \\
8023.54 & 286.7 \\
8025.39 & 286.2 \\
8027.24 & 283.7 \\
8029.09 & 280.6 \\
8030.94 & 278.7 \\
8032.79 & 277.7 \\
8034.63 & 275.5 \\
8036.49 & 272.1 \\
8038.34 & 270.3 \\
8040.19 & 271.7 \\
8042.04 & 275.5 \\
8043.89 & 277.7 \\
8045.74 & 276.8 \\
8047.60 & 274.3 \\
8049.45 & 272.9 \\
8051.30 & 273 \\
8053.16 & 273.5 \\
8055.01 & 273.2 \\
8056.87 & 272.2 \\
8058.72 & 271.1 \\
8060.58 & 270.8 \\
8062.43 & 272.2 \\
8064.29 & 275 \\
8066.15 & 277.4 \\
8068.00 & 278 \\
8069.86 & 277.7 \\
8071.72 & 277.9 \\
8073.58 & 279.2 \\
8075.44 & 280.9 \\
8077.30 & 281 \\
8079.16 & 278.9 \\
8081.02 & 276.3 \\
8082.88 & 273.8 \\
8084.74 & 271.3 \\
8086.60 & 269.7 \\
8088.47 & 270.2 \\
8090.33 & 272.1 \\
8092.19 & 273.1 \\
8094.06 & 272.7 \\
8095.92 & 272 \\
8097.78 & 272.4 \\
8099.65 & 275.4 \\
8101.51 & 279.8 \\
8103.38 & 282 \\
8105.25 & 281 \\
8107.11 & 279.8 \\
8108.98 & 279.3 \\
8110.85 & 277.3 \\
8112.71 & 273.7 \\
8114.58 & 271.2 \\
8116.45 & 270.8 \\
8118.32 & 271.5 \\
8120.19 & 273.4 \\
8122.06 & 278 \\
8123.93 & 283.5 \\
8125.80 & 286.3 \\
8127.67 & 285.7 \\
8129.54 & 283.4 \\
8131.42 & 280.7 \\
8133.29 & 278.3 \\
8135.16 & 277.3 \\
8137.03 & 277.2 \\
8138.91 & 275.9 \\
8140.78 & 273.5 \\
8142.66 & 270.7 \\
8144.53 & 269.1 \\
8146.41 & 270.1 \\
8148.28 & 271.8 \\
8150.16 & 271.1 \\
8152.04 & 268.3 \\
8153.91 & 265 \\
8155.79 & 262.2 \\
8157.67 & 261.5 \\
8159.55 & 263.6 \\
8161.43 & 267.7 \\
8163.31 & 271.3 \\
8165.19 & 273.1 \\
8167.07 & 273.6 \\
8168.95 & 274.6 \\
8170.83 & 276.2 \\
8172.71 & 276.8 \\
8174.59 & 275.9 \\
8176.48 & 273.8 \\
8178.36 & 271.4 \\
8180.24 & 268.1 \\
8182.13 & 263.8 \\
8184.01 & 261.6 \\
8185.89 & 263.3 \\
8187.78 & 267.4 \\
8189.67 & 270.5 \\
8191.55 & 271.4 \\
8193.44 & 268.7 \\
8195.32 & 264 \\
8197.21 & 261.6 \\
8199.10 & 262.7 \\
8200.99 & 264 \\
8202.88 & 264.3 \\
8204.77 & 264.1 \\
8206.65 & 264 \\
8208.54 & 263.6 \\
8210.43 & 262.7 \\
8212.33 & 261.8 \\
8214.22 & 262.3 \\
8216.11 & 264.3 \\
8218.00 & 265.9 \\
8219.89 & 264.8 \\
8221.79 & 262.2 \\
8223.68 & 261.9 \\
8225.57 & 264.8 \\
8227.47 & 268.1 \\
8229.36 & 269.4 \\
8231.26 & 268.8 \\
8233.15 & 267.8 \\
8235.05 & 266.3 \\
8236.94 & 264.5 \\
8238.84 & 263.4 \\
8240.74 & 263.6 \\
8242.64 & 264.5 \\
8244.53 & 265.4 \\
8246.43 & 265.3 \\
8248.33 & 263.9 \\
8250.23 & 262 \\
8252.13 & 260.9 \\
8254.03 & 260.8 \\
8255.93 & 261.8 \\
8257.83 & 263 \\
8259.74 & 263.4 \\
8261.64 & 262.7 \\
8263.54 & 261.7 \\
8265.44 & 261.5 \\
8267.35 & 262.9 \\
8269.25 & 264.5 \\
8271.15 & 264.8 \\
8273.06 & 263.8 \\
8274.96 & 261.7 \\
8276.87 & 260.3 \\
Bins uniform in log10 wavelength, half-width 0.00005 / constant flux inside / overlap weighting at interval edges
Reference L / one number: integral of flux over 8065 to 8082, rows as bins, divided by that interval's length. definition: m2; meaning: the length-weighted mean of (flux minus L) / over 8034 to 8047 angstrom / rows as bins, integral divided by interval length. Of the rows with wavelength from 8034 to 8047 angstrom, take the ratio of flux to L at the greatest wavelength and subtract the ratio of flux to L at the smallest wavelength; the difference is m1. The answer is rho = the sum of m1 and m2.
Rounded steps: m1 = 0.005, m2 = -4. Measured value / -4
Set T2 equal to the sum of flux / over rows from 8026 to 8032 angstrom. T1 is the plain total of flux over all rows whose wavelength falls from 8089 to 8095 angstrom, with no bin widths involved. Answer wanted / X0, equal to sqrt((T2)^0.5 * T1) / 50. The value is 3.08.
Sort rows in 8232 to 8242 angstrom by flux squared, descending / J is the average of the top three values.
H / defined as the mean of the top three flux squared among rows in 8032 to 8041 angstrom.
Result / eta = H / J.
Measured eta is 1.07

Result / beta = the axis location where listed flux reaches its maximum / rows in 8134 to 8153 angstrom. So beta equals 8135.16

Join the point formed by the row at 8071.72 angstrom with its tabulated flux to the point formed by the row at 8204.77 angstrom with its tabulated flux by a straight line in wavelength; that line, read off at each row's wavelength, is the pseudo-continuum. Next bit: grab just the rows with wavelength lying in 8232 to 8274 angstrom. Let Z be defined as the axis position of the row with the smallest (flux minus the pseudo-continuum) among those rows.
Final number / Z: 8252.13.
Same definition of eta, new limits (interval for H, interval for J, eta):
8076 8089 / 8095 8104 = 1.00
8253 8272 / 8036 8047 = 0.91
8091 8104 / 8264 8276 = 1.11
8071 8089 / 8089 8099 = 1.06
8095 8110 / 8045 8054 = 1.04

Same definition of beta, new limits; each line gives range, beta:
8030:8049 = 8030.94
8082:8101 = 8099.65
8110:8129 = 8125.80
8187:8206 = 8191.55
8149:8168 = 8167.07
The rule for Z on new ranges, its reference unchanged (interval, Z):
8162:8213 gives 8184.01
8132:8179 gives 8157.67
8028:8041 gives 8038.34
